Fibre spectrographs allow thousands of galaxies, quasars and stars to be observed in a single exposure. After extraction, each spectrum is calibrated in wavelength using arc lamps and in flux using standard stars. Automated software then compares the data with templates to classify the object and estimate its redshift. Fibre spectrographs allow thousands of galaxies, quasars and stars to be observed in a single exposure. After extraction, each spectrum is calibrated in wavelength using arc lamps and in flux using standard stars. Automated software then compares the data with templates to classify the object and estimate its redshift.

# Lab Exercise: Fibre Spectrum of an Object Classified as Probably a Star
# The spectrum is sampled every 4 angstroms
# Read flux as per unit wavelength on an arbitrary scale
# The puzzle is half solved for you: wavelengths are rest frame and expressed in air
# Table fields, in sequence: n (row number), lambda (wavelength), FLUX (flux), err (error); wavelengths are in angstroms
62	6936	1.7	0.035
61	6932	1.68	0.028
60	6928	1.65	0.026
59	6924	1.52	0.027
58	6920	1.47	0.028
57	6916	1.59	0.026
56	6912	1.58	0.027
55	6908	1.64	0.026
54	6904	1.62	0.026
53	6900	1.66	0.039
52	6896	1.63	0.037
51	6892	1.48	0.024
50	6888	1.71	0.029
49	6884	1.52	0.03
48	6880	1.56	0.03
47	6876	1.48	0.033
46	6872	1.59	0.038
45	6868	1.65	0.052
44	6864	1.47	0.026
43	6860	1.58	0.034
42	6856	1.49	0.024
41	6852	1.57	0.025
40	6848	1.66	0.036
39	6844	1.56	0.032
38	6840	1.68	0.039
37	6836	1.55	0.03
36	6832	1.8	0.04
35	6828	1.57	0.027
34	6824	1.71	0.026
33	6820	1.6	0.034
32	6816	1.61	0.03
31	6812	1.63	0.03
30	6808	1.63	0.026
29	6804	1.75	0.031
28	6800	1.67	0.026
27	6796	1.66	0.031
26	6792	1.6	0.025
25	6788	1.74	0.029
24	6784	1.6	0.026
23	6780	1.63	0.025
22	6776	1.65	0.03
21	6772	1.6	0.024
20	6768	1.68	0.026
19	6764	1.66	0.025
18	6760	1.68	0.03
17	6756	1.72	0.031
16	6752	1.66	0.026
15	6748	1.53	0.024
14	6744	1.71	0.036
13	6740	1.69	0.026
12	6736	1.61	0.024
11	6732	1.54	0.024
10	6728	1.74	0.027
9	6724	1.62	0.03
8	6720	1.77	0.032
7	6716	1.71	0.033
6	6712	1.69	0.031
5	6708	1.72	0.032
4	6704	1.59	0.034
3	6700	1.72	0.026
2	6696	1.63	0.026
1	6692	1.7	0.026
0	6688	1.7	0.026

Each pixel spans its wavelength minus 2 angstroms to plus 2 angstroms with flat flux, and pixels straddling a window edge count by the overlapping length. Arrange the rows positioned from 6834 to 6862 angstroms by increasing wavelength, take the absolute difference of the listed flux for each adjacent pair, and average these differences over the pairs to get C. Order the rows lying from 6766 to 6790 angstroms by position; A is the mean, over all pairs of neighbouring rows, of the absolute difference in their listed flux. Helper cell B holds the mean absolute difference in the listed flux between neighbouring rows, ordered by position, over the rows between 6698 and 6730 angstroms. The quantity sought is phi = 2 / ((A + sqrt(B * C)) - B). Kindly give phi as 29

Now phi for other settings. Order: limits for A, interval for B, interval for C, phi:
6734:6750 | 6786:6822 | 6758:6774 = 23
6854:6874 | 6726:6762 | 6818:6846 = 14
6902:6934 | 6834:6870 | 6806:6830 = 74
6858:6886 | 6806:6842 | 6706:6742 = 23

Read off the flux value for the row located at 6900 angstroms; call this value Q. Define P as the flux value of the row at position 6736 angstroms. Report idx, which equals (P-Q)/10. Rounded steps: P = 1.61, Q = 1.66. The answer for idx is -0.005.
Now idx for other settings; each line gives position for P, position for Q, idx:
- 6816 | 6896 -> -0.002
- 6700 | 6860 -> 0.014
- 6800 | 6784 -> 0.007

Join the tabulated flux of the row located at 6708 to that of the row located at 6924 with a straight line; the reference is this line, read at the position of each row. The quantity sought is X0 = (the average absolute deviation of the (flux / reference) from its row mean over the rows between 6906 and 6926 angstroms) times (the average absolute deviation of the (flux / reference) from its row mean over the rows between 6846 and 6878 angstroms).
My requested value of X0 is 0.0012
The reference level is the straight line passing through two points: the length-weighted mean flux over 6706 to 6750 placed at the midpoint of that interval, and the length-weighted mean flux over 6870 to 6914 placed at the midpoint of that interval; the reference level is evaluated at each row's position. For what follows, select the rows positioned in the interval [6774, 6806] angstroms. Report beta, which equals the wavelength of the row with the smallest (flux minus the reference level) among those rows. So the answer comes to 6784 angstroms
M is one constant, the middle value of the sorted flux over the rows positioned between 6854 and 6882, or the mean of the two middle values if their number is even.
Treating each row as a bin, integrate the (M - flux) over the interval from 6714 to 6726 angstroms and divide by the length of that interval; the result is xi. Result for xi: -0.14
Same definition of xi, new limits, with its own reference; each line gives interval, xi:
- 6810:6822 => -0.05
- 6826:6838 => -0.08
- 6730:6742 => -0.05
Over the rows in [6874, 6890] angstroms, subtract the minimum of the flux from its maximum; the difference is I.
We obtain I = 0.23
